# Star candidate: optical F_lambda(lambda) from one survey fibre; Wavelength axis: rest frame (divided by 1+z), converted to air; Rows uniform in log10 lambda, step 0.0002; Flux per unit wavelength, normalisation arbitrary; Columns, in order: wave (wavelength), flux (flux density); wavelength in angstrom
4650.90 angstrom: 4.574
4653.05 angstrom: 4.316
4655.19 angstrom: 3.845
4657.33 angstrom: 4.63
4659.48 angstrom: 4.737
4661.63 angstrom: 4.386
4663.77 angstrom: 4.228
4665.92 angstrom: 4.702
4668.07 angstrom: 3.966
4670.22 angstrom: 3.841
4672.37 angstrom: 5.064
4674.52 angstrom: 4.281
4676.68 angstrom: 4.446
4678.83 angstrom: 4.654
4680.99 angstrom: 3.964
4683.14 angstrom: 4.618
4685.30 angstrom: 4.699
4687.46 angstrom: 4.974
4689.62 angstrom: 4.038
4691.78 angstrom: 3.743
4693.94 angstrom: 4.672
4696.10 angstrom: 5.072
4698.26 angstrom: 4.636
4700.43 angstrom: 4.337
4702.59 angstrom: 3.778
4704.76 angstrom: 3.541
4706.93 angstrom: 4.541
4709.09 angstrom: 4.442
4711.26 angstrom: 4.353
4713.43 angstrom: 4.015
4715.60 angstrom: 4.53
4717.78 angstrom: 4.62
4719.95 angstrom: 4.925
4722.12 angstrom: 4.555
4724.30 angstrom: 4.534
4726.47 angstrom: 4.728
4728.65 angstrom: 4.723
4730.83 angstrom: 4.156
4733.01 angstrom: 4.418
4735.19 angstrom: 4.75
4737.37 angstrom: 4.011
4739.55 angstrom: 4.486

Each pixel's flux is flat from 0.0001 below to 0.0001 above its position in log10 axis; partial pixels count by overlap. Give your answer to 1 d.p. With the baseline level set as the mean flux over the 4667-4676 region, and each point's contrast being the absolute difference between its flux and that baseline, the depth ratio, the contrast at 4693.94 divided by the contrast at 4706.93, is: 1.5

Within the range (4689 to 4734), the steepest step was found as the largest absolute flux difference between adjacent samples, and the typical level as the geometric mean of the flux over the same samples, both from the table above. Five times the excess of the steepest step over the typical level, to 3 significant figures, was -16.9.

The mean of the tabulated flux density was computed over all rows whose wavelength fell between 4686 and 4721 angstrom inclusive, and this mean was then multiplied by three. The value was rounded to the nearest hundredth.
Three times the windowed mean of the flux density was 13.17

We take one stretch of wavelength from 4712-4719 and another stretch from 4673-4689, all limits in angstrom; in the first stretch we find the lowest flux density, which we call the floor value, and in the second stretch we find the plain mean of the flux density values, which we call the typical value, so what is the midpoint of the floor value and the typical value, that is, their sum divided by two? 4.27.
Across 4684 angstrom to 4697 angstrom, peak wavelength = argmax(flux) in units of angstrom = 4696.10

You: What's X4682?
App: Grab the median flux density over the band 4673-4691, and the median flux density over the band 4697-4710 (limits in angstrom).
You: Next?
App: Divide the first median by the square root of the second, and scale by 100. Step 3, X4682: 216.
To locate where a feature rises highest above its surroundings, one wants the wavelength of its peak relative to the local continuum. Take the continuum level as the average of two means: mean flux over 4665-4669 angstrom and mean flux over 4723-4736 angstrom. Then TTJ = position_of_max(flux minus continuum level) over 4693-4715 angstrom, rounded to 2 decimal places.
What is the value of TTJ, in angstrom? 4696.10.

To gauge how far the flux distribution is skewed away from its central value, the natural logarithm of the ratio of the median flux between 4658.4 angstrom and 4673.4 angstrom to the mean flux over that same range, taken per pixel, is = -0.01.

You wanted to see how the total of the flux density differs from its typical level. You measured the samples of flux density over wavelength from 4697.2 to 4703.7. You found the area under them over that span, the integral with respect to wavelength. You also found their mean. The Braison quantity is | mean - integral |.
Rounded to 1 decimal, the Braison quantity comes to 23.3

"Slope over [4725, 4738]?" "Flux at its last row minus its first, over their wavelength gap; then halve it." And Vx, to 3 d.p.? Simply -0.033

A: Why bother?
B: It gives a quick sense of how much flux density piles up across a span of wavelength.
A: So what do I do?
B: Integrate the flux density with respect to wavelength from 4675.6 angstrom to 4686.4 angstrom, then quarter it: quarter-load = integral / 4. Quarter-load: 12.1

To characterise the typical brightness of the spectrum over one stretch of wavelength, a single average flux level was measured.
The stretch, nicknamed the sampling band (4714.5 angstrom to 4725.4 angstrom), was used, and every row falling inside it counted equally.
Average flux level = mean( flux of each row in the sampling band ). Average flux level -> 4.6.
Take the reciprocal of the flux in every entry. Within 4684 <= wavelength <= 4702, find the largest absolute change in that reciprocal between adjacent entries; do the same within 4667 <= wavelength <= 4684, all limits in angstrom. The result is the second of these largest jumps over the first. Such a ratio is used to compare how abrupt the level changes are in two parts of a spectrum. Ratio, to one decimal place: 1.2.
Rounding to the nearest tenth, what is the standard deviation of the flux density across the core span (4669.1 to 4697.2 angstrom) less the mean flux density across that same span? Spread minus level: -4.0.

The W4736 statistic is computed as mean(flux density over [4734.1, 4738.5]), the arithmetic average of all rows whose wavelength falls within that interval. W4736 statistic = 4.4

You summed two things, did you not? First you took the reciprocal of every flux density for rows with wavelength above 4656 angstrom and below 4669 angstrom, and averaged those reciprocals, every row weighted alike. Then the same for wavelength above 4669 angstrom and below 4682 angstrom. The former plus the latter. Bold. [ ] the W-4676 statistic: 0.457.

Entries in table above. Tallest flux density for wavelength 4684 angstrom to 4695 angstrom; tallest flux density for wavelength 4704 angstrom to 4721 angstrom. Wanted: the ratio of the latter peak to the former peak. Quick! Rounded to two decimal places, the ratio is 0.99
